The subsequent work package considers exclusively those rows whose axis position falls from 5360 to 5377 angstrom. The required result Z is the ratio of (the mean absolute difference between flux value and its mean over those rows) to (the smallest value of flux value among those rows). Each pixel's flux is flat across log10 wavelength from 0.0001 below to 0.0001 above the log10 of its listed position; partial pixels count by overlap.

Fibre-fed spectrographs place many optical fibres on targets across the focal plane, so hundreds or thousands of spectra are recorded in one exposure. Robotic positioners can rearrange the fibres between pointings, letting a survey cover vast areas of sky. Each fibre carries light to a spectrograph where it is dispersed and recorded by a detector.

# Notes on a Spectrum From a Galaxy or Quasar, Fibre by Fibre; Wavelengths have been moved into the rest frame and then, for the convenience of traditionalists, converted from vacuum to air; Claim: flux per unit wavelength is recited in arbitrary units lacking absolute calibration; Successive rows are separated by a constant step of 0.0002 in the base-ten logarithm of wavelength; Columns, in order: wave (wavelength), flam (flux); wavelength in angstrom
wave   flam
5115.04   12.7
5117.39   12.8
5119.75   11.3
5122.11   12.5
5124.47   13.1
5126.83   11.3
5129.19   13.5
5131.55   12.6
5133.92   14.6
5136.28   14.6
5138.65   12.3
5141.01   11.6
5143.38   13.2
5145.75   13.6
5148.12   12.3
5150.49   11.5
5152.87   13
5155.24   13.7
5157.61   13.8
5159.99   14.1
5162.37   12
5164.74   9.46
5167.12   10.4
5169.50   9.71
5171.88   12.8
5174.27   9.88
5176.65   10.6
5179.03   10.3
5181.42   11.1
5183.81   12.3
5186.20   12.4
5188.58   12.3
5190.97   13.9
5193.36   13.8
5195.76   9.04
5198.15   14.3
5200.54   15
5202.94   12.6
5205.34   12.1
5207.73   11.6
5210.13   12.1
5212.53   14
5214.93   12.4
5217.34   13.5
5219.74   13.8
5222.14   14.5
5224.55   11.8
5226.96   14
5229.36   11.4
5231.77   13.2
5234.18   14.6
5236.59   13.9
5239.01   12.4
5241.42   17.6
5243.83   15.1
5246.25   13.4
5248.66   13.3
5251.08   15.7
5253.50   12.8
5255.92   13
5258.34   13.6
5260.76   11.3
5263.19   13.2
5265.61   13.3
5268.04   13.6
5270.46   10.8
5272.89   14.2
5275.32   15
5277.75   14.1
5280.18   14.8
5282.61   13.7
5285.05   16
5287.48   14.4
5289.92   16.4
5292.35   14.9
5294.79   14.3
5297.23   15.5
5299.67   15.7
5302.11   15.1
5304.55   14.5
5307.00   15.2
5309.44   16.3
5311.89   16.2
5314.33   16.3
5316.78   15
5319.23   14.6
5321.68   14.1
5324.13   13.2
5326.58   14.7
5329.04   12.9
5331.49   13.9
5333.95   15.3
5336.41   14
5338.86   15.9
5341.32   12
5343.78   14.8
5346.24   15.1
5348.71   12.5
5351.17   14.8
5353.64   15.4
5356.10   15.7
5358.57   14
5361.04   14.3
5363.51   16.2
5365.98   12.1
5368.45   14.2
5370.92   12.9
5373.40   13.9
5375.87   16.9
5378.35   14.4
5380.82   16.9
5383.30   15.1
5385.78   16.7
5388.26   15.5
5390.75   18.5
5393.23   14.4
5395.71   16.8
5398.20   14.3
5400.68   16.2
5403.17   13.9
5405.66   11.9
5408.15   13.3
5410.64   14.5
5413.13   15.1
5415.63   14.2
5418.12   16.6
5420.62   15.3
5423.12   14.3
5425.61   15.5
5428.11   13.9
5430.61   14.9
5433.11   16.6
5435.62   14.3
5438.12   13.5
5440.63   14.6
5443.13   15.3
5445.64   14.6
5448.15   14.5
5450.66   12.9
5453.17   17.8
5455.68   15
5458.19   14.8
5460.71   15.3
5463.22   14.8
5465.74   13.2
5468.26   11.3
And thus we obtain 0.104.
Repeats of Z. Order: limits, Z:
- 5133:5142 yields 0.114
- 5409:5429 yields 0.050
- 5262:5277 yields 0.085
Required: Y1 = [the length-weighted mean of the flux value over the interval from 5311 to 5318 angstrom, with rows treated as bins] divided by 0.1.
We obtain 158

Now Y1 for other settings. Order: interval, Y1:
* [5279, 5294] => 150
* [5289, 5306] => 152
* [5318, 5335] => 141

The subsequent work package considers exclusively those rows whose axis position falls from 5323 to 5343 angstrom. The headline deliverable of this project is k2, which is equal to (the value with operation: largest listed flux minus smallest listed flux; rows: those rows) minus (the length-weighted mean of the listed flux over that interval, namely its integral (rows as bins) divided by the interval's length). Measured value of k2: -10.1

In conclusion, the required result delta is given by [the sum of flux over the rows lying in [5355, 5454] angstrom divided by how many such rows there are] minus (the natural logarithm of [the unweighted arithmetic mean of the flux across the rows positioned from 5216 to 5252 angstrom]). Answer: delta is 12.3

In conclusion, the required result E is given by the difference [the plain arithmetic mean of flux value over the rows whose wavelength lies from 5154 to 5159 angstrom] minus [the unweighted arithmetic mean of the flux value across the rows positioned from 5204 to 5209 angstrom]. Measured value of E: 1.9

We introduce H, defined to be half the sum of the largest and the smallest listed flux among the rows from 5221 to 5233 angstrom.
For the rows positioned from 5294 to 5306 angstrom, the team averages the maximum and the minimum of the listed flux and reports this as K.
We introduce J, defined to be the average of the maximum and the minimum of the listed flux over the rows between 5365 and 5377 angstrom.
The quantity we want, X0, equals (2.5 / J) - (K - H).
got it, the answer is -1.9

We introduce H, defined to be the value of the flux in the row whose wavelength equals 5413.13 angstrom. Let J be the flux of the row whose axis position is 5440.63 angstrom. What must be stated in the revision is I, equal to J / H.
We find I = 0.97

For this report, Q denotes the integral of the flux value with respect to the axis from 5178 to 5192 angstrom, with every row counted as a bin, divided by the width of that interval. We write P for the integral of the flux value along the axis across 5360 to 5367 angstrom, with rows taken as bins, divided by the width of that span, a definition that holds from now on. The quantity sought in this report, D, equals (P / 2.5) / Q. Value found 0.47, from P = 14.3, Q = 12.0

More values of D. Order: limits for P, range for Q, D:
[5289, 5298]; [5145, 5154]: 0.49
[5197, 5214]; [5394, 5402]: 0.33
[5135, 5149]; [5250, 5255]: 0.37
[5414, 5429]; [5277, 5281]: 0.41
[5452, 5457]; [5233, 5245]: 0.44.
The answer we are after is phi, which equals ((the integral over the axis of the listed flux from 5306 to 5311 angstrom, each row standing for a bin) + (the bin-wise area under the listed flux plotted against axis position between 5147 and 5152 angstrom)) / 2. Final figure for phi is 69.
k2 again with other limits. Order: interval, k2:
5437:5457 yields -9.9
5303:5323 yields -13.1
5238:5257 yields -9.0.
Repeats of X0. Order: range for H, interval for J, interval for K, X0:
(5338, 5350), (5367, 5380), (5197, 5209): 0.8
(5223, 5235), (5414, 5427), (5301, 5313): -2.2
